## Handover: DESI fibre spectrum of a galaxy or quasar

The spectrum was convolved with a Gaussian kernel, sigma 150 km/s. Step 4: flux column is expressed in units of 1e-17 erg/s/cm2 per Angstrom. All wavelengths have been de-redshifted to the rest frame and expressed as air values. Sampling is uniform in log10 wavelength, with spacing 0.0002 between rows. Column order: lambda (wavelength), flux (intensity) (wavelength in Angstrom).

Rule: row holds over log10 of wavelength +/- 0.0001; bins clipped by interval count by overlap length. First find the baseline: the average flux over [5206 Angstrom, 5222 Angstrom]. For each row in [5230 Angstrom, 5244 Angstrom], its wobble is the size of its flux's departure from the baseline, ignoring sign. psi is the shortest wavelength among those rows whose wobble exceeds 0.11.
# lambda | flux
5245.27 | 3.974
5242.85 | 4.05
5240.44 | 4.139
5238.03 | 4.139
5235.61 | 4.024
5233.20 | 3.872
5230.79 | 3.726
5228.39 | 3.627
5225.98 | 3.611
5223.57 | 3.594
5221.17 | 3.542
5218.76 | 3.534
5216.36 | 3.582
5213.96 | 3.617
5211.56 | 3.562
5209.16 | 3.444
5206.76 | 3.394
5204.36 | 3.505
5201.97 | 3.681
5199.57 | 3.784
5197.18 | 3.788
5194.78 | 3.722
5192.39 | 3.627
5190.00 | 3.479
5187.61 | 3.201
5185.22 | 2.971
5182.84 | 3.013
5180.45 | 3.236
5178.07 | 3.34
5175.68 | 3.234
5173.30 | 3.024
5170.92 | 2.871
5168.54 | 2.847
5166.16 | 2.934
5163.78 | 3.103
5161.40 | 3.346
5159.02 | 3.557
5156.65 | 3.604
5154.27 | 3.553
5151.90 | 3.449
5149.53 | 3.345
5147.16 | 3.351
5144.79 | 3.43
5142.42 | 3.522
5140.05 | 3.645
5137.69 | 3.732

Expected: 5230.79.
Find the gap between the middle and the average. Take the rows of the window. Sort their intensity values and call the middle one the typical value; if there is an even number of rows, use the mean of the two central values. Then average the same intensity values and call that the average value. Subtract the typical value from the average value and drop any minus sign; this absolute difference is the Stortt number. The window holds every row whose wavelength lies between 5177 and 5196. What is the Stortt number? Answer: 0.036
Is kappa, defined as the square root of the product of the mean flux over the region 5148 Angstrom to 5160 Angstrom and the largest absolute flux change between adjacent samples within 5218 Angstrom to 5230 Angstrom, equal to 0.4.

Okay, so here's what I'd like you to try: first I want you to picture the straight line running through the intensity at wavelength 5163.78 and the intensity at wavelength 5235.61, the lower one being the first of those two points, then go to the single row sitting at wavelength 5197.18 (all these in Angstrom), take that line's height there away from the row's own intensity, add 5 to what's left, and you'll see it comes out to 5.26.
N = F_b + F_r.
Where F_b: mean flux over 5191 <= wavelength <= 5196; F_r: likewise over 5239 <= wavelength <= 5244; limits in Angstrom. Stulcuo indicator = 7.77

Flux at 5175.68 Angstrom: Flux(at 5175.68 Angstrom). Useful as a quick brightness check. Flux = 3.234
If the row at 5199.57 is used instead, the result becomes 3.784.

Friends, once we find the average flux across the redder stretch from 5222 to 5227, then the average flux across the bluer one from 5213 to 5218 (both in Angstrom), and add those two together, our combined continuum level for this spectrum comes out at 7.2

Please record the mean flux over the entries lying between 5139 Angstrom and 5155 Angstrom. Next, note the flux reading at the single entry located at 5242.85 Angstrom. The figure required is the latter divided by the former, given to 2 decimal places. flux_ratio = 1.17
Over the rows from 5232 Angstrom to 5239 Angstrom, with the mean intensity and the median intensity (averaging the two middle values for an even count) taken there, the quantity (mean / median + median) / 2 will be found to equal 2.51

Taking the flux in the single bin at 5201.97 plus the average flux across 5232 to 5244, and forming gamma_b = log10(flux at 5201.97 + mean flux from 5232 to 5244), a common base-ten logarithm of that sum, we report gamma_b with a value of 0.888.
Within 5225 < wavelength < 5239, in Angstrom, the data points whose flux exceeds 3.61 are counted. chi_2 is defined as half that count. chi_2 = 3.0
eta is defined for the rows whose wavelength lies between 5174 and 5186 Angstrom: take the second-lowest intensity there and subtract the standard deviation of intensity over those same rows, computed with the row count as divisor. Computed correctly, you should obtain 2.9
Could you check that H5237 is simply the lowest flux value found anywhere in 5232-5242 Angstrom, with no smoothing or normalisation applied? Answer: 3.872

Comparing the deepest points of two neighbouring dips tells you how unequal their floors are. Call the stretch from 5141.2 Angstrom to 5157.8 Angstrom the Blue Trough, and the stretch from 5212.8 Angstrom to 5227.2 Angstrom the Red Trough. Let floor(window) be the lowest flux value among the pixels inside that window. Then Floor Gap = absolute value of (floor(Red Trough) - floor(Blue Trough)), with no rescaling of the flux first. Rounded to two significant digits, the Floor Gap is 0.19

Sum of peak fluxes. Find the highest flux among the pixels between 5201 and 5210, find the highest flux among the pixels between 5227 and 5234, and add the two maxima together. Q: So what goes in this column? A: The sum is 7.55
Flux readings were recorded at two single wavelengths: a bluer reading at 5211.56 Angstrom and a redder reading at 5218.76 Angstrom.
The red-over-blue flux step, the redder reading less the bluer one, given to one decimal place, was 0.0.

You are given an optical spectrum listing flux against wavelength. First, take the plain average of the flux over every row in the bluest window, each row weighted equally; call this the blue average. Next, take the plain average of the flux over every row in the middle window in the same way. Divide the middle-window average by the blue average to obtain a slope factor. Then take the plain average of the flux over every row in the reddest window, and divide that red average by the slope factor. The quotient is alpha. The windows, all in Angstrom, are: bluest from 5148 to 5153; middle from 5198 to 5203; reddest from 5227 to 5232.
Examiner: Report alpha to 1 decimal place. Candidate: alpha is 3.3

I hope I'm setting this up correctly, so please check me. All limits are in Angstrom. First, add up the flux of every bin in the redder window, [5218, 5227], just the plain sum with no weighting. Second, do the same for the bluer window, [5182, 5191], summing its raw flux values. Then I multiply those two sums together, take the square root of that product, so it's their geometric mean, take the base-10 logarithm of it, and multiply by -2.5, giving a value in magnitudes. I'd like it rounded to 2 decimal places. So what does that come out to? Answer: -2.82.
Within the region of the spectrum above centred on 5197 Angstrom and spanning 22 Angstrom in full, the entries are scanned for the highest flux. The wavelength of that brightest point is 5197.18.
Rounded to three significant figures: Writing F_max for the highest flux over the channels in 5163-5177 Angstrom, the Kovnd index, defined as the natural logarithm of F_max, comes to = 1.17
